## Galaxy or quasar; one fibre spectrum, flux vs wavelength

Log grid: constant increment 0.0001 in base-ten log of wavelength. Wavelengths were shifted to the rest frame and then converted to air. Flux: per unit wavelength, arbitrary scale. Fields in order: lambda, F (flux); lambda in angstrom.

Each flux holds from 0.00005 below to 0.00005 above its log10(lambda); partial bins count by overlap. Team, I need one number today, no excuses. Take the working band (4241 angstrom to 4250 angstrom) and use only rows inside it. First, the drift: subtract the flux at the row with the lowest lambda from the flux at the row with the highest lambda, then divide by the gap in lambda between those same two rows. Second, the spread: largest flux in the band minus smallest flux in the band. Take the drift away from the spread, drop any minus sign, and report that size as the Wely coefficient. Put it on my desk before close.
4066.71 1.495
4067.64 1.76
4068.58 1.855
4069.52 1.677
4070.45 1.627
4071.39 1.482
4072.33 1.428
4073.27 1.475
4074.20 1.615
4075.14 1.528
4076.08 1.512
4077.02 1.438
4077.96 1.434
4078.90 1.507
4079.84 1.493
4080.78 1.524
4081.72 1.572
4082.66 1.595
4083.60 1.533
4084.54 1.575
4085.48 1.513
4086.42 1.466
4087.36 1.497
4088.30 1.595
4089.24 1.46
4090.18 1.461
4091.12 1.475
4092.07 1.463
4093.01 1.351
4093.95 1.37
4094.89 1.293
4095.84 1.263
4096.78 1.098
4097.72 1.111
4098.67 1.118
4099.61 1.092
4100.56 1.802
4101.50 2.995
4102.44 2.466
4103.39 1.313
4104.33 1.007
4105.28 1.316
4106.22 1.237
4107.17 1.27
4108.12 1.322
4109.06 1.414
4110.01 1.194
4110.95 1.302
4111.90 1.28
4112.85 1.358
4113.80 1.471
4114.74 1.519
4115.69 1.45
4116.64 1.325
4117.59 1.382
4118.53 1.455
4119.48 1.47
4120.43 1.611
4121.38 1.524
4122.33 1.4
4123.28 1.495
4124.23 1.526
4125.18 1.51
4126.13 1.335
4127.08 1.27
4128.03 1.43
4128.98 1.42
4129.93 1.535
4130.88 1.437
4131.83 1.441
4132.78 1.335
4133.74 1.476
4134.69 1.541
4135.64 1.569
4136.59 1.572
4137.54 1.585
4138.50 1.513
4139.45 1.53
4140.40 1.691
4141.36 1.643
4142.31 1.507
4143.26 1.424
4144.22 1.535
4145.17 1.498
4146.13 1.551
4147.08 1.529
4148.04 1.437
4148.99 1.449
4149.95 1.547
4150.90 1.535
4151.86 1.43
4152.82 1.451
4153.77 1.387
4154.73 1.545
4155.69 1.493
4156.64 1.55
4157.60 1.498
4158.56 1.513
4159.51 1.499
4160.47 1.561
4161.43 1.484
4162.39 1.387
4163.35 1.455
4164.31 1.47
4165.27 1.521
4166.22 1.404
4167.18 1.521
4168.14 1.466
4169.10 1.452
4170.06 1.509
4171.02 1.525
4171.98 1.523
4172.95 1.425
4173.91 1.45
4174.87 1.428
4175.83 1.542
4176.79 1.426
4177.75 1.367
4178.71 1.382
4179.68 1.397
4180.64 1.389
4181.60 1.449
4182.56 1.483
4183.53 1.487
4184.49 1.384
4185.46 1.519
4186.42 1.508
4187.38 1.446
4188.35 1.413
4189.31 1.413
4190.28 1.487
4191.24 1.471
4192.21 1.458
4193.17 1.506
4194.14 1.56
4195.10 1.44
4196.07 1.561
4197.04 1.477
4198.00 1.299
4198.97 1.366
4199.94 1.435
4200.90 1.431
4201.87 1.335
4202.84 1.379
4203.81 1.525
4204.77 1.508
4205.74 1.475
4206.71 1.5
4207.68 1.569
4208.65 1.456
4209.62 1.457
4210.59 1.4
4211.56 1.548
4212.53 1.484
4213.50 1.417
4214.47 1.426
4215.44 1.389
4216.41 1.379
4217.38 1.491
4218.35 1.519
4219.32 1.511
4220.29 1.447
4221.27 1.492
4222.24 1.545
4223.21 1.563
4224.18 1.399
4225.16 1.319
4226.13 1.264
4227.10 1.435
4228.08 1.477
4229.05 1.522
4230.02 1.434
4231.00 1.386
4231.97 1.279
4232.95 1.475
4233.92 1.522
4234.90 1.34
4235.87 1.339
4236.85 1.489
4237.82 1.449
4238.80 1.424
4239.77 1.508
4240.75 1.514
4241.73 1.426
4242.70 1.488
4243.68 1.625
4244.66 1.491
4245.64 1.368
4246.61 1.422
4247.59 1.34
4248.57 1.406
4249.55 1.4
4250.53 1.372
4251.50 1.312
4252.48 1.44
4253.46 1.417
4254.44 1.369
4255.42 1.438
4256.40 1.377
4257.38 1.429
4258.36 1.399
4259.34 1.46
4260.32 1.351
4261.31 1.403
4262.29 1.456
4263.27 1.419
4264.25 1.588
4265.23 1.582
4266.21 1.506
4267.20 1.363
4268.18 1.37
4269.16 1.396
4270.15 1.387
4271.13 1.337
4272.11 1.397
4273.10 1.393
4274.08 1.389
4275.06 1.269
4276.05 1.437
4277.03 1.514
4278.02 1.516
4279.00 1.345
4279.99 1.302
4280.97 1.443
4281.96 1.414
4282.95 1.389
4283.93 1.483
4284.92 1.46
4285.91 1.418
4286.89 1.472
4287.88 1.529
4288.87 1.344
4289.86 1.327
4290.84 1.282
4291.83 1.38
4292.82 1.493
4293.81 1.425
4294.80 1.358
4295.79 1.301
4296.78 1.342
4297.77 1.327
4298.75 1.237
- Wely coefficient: 0.29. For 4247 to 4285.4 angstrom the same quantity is 0.32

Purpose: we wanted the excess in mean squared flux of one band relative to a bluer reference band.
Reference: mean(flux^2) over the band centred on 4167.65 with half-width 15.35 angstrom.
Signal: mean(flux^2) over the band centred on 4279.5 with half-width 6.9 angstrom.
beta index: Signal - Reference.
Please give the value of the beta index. -0.16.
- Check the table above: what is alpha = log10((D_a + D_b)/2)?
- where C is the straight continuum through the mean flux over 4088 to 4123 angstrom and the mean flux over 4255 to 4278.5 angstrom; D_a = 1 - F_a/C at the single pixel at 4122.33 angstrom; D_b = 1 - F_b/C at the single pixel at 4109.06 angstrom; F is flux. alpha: -1.75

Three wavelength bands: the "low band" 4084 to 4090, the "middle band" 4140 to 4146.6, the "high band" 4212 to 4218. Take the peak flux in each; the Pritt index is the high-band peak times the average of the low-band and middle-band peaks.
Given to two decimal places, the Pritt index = 2.45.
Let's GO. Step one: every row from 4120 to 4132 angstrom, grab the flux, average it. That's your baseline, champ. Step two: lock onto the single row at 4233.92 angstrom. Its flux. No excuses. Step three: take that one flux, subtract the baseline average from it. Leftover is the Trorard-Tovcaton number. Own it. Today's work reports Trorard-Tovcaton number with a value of 0.07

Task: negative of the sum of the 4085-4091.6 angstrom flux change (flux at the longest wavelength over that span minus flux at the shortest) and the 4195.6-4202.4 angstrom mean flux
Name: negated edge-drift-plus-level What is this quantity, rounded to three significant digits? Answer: -1.38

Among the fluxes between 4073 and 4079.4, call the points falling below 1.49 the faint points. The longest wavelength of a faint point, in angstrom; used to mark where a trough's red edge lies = 4077.96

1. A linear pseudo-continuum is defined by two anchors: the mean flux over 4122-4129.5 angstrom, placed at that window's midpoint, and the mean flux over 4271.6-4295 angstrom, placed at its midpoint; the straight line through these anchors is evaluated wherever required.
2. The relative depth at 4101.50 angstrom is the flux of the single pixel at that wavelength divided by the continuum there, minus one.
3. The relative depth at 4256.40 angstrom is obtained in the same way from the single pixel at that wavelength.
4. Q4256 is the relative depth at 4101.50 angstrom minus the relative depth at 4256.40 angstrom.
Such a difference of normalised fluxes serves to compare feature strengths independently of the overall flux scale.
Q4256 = 1.12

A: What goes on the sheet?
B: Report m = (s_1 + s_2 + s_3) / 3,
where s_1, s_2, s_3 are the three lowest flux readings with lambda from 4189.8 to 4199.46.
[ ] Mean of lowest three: 1.37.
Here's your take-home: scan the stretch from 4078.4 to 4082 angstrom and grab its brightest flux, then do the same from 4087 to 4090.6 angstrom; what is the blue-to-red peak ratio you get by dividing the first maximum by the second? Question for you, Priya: 0.99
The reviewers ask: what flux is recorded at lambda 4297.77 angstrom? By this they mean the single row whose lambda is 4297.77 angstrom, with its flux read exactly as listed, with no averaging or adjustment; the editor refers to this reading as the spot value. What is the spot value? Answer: 1.327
